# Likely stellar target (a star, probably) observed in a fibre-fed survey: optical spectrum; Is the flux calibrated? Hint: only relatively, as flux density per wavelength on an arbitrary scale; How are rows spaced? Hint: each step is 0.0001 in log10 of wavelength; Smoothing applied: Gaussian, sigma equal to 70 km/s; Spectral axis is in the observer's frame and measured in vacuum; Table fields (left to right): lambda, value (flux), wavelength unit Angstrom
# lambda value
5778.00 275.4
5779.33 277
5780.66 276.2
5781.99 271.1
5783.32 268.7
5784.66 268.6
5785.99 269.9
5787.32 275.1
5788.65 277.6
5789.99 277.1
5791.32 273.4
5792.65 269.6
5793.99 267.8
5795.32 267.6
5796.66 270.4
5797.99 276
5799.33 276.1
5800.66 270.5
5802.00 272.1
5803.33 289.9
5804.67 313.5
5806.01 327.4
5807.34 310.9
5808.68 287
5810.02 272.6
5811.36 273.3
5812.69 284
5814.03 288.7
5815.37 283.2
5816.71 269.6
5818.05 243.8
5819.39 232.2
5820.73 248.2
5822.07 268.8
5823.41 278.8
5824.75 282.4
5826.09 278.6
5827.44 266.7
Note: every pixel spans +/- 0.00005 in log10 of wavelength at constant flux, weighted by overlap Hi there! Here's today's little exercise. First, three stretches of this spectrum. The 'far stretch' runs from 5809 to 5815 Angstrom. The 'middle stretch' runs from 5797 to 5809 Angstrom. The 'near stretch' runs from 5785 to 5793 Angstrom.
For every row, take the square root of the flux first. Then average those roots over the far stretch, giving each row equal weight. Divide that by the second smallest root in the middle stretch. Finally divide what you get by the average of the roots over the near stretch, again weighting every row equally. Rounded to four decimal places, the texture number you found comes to 0.0613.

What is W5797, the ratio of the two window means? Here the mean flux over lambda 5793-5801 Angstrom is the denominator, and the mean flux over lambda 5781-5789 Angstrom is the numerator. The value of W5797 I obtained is 1.00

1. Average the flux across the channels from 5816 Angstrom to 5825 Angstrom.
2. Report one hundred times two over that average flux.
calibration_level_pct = 0.77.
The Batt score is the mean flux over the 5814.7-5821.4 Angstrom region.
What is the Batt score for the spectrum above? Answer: 255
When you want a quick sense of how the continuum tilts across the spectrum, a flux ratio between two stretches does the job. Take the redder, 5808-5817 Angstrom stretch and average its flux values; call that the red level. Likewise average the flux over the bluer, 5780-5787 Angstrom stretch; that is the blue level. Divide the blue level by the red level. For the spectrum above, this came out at 0.97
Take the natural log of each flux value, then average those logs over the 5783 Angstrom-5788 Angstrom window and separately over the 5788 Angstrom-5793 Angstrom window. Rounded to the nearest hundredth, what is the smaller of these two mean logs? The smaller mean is 5.60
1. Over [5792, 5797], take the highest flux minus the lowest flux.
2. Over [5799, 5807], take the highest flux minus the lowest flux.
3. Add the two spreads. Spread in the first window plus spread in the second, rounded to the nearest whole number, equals 60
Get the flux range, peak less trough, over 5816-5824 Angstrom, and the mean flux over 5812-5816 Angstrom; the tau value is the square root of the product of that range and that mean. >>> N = 115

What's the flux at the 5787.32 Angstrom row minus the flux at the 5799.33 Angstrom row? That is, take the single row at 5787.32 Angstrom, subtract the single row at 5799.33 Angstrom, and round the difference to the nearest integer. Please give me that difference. -1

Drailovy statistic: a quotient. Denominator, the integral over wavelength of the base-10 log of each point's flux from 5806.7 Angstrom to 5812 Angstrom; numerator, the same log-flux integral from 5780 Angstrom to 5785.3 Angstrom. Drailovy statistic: 0.99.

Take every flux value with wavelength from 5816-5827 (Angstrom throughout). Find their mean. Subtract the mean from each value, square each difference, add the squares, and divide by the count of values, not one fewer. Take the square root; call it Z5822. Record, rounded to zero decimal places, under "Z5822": 18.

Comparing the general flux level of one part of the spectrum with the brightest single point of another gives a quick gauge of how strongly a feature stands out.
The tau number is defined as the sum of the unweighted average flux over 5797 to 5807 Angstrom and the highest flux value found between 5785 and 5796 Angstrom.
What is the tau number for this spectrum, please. 567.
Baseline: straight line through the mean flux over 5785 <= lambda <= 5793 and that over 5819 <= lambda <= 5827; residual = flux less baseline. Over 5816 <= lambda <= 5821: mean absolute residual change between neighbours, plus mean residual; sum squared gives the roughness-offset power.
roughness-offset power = 0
